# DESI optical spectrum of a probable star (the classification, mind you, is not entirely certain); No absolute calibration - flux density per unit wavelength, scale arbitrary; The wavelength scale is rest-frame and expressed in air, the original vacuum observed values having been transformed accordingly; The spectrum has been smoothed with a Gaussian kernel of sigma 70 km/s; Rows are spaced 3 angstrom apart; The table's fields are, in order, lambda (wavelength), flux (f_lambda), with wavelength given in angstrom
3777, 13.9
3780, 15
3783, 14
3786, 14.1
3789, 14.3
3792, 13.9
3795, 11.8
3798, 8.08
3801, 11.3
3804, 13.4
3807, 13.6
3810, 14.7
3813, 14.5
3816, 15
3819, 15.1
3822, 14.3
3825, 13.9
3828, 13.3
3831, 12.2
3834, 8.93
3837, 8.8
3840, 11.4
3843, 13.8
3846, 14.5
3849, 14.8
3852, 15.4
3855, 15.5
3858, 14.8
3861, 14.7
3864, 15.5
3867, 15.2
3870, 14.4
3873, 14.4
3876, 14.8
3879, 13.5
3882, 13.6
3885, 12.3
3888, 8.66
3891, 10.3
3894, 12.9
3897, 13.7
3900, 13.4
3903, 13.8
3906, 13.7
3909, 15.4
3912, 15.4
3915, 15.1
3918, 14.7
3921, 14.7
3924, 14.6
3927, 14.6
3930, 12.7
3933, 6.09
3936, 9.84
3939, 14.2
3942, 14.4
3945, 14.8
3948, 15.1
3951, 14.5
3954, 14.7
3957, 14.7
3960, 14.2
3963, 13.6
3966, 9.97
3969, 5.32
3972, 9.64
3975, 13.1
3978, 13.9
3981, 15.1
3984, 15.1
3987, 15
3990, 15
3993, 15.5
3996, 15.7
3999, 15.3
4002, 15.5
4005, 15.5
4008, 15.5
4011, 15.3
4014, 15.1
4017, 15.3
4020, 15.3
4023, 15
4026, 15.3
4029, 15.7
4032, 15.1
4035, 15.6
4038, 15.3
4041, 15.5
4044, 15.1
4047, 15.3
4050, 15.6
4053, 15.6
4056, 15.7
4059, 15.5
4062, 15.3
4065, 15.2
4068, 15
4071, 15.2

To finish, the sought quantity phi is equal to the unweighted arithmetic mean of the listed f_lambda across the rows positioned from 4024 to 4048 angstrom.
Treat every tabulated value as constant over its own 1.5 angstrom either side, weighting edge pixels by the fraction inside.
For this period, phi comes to 15.4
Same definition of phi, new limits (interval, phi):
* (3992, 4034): 15.4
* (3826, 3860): 13.0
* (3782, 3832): 13.4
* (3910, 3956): 13.7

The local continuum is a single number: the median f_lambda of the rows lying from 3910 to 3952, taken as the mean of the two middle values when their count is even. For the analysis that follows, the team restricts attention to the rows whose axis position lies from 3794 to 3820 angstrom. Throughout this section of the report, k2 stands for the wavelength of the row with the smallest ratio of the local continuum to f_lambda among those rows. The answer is 3819 angstrom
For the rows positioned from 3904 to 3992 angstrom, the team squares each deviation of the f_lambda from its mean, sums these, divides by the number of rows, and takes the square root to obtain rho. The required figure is 2.6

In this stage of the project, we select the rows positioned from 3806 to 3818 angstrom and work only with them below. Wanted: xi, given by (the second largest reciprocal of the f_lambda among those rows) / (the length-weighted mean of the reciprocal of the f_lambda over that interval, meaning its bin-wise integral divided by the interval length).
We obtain 1.00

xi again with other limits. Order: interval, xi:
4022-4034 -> 1.01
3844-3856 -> 1.01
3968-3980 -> 0.99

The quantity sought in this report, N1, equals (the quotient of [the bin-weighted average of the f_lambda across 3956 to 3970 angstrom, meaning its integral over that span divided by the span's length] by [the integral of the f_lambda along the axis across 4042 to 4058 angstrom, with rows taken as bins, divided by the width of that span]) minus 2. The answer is -1.25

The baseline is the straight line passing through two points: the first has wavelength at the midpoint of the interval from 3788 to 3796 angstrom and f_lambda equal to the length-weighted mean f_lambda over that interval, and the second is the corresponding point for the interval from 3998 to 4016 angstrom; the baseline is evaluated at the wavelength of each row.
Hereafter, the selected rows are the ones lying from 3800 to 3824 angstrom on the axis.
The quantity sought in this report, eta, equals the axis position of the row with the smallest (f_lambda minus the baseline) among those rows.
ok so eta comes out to 3801 angstrom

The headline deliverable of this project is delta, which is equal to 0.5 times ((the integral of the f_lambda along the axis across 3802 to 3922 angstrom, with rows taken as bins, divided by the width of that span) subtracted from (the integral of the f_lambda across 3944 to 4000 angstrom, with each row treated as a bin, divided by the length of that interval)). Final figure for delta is 0.0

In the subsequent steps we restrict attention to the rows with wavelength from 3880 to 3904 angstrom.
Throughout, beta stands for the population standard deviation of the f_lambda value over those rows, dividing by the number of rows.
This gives 1.8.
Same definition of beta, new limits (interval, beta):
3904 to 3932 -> 0.8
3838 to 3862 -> 1.2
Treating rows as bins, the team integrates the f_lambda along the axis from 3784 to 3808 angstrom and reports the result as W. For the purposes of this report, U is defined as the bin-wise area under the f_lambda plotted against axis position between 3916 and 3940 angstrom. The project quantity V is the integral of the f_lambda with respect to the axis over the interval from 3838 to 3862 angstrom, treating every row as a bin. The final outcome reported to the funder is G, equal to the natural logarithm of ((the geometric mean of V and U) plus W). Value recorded 6.437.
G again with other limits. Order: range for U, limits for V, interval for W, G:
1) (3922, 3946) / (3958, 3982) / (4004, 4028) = 6.493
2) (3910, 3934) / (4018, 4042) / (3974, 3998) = 6.557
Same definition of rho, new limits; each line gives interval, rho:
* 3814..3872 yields 2.0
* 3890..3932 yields 1.3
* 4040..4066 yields 0.2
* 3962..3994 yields 3.1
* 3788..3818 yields 2.0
